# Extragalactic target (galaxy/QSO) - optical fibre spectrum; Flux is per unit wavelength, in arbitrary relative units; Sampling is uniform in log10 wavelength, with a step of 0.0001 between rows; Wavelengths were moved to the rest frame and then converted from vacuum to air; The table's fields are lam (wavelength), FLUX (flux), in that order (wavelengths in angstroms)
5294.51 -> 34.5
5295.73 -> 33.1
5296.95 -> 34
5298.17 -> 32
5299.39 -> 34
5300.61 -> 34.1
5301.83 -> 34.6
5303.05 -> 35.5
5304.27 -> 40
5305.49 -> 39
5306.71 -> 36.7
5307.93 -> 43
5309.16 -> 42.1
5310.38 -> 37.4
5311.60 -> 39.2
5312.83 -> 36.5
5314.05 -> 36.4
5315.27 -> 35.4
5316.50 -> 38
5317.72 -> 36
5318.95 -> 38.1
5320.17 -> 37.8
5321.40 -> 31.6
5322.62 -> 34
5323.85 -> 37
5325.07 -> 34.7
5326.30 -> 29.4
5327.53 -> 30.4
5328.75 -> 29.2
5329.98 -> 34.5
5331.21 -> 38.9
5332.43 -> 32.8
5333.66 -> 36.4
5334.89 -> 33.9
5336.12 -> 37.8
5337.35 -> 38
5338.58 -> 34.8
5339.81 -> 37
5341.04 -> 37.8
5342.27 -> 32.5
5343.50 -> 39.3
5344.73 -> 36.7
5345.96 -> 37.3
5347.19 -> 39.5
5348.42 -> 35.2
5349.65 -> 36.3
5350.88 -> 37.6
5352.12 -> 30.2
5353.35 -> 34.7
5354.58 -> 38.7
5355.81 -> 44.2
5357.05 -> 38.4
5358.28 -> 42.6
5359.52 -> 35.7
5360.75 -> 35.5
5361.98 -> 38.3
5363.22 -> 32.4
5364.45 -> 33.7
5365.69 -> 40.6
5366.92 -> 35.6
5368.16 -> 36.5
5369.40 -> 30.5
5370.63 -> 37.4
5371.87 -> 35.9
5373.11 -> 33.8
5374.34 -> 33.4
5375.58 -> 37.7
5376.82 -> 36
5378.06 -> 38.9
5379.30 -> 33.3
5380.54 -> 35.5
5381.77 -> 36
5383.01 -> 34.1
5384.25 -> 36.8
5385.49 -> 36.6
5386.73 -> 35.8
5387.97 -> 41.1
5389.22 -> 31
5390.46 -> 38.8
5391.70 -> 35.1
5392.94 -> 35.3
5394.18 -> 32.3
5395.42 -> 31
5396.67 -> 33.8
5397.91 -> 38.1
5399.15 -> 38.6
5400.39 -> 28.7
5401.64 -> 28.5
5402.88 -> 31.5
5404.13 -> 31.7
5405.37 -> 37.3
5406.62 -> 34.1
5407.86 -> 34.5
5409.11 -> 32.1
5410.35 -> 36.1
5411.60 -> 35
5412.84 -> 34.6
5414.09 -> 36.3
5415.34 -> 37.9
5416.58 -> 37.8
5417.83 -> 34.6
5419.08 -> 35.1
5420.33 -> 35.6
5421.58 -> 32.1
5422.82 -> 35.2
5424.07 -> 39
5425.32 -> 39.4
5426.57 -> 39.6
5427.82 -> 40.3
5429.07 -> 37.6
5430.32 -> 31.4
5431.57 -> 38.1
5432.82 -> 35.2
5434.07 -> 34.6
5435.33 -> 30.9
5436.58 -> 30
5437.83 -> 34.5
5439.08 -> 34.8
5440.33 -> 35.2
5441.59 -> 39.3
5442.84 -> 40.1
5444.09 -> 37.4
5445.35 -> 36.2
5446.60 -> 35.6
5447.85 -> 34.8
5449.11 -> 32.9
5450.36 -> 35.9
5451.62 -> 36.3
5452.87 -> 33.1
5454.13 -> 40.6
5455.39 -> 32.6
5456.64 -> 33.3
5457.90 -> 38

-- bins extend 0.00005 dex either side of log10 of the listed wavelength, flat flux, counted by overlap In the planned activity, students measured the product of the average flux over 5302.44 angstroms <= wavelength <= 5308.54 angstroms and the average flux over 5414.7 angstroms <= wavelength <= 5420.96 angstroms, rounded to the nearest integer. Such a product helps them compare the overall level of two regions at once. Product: 1406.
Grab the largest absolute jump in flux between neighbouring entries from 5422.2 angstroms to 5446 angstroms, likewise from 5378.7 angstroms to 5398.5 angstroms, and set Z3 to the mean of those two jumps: 8.4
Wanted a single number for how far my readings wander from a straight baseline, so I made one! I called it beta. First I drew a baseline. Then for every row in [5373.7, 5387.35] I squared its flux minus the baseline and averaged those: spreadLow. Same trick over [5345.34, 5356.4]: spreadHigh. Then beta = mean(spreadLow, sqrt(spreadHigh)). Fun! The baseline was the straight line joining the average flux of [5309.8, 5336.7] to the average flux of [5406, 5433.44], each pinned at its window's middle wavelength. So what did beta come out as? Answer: 3.3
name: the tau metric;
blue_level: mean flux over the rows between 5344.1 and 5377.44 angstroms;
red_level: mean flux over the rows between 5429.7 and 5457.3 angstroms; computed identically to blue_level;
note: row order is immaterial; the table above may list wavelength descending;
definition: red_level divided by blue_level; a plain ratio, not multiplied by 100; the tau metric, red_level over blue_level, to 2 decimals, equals 0.96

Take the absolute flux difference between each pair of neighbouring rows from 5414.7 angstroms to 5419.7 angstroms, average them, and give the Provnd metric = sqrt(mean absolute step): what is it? 1.13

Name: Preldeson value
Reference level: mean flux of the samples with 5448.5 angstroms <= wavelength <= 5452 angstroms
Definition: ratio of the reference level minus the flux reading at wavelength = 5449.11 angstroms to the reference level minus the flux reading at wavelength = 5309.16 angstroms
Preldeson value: -0.3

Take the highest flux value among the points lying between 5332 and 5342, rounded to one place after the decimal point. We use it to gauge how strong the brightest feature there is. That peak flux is 38.0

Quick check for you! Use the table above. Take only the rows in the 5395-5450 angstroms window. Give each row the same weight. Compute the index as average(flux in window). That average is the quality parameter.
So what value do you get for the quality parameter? 35.2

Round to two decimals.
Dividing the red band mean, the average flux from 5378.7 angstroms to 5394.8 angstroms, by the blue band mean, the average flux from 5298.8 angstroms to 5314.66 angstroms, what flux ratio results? 0.95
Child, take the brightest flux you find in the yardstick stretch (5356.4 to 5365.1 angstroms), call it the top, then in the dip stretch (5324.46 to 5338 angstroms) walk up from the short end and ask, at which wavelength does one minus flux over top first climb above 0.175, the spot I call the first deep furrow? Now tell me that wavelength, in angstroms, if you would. 5325.07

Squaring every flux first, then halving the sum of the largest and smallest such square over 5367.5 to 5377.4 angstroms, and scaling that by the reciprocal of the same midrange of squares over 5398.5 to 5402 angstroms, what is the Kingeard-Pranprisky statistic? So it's 1.02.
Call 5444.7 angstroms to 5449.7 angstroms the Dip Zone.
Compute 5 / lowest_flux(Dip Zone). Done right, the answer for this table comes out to 0.152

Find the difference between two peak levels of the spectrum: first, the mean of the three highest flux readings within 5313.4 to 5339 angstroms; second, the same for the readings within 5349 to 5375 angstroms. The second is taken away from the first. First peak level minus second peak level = -4.1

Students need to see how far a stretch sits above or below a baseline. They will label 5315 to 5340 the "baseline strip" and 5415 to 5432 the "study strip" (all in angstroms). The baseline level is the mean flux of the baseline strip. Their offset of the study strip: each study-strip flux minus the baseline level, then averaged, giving 1.7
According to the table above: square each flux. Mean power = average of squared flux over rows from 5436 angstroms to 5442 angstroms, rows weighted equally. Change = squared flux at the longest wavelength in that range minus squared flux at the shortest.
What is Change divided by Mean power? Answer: 0.53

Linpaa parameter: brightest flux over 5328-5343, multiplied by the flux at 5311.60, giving 1525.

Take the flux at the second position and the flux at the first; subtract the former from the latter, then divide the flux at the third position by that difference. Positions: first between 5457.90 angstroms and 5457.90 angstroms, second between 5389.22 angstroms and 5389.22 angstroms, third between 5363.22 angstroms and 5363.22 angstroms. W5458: 5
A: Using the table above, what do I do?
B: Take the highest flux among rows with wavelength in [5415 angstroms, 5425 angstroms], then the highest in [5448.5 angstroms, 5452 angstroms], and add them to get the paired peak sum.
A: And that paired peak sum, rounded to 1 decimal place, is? 75.3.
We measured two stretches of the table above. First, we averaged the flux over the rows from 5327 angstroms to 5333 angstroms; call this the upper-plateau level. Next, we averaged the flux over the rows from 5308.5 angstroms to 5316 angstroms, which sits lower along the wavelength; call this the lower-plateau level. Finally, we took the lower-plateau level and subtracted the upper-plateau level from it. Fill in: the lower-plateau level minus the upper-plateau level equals 5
